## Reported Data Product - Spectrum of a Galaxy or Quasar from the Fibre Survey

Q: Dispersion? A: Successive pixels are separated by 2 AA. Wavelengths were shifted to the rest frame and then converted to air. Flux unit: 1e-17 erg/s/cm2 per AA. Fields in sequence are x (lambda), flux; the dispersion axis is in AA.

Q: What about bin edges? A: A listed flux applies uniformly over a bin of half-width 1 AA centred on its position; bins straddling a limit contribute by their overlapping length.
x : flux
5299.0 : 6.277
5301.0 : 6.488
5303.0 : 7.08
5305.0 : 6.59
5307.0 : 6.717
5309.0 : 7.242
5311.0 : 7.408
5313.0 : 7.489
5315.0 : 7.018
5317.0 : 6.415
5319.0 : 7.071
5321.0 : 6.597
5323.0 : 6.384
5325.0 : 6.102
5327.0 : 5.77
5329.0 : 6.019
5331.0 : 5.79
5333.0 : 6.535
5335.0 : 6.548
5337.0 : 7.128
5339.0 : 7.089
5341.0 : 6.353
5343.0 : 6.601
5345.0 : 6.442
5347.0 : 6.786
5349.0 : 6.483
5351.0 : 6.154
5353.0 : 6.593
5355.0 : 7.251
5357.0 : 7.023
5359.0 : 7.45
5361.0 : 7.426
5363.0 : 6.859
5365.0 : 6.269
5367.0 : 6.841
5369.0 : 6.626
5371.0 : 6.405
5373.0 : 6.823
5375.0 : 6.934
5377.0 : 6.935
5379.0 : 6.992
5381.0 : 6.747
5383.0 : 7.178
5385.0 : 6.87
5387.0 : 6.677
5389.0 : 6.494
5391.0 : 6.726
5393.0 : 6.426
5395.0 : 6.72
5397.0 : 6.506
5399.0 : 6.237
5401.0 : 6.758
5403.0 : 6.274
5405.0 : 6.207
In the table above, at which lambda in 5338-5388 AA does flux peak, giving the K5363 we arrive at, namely 5359.0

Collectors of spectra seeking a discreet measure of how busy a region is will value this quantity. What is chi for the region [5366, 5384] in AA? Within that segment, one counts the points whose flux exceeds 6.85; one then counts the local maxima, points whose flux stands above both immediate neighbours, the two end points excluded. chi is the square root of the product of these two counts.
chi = 2.0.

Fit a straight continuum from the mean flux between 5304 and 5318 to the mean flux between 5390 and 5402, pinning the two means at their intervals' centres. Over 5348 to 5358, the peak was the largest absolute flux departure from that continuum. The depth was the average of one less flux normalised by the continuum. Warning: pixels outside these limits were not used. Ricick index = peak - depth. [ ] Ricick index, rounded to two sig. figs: 0.62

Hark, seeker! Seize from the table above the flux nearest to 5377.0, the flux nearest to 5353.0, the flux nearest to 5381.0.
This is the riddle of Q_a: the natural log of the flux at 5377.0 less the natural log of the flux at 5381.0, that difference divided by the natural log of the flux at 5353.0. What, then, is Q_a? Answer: 0.01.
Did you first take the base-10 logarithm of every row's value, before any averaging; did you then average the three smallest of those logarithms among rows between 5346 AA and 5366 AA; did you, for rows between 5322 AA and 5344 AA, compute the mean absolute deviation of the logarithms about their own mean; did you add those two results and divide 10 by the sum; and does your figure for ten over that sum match 12.1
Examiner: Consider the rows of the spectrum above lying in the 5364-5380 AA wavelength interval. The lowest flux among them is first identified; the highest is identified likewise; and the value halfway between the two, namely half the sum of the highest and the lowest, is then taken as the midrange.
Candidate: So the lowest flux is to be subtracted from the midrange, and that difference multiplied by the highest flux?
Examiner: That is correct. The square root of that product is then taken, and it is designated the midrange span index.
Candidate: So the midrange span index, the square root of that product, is 1.6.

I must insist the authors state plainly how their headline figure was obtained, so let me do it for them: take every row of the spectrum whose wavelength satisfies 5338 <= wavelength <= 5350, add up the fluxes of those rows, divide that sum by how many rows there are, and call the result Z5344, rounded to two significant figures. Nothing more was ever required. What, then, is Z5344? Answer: 6.6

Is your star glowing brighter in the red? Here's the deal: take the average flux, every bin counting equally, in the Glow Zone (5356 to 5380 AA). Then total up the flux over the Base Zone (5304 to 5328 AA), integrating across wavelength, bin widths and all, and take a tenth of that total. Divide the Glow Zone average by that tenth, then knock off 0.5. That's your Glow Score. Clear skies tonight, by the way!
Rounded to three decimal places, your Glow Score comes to -0.074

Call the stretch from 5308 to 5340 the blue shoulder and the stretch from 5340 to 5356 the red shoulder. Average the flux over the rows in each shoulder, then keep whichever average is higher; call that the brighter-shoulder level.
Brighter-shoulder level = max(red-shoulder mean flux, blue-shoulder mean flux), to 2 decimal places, 6.66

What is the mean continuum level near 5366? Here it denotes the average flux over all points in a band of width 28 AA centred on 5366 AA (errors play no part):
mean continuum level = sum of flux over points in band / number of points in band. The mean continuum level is 6.89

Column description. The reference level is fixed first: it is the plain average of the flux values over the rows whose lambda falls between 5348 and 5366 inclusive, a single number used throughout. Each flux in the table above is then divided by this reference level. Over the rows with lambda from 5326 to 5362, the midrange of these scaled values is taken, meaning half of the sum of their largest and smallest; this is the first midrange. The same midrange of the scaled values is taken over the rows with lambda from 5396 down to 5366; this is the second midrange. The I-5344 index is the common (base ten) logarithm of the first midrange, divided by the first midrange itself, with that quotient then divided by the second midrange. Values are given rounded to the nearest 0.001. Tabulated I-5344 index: -0.015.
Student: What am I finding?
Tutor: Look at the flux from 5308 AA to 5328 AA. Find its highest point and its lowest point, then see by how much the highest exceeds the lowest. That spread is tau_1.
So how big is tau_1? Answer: 1.7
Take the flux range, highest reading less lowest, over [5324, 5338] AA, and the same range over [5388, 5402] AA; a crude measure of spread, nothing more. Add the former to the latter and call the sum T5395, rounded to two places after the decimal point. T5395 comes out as 1.88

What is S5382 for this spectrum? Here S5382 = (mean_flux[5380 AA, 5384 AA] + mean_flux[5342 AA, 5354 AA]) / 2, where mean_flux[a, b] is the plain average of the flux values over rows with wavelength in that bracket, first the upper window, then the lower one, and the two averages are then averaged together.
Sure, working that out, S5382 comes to 6.74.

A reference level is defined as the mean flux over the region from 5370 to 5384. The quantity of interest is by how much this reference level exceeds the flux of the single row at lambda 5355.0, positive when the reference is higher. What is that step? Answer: -0.4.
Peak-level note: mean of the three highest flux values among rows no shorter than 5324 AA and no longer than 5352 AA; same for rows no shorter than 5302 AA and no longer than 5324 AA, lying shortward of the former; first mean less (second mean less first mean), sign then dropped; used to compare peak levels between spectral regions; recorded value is 6.6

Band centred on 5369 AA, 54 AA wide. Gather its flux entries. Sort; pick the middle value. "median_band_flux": 6.75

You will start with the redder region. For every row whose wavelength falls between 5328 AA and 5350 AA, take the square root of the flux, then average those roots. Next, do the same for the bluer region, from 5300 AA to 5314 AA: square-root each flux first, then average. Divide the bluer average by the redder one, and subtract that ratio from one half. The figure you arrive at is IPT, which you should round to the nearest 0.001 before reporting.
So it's -0.536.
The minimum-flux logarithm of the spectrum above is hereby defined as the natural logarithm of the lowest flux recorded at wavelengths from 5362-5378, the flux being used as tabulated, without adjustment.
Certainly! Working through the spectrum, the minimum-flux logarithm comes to 1.836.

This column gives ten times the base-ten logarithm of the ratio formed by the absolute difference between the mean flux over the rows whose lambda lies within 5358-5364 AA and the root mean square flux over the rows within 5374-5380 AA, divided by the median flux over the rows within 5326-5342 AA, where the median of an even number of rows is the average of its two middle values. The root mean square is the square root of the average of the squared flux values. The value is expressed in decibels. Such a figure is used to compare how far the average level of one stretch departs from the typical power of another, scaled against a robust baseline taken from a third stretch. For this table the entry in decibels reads -13.4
